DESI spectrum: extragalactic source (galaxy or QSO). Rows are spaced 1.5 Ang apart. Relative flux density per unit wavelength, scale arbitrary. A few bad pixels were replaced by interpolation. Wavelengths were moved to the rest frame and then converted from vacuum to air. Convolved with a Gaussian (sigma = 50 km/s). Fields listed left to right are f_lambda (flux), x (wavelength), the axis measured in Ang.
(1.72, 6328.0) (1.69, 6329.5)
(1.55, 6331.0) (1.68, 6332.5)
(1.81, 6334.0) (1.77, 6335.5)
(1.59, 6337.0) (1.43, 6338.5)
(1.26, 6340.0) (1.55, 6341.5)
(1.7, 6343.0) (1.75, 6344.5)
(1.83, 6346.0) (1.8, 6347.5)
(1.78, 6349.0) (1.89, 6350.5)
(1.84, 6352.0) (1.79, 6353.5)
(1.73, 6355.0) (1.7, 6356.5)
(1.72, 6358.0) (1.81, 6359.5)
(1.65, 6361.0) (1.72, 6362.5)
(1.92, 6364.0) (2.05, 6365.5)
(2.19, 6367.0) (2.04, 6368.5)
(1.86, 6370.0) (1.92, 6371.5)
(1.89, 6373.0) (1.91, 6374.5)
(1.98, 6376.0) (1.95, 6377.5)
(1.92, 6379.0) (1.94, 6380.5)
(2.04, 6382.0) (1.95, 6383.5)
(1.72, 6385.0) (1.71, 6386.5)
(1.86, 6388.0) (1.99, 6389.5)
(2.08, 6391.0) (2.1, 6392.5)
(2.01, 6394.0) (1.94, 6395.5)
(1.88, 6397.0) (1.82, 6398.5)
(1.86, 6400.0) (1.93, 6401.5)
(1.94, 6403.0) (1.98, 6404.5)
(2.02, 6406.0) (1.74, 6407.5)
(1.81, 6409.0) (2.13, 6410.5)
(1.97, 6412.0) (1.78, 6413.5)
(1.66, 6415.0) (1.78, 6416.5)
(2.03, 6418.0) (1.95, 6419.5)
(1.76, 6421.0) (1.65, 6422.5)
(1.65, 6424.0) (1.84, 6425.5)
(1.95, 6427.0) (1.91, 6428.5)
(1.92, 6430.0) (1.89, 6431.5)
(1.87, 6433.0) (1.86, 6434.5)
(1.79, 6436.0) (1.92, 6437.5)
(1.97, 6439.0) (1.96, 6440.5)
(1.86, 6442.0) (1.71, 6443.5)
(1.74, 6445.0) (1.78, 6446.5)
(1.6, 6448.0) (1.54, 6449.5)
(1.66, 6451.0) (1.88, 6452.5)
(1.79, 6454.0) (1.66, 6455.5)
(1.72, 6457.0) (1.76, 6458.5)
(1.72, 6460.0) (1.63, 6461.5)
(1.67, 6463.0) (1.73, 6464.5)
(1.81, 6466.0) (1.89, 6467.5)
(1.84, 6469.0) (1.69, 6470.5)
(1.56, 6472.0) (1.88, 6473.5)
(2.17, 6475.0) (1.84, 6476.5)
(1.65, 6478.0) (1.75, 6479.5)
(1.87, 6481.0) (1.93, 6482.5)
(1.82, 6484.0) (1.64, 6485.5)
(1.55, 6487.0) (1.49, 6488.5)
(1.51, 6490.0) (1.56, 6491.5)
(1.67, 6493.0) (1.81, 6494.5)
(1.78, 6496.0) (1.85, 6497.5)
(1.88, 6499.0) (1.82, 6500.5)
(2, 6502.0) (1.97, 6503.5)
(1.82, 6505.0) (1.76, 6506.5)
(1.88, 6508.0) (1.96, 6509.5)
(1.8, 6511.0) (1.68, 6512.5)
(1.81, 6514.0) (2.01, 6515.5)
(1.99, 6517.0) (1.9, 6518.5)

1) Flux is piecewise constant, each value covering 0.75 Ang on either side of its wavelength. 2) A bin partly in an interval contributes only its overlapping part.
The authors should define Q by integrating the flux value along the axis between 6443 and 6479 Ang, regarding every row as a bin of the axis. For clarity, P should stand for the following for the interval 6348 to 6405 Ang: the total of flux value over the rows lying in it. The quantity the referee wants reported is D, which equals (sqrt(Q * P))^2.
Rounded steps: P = 72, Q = 63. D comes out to 4529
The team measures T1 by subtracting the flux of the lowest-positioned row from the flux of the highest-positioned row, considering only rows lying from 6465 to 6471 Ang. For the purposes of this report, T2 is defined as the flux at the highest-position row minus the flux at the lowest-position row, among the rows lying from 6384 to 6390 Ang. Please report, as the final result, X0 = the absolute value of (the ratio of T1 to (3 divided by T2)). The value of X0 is 0.011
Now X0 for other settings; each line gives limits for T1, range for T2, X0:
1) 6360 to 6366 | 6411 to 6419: 0.008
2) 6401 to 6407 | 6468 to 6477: 0.000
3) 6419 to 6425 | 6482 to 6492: 0.037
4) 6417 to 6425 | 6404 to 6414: 0.025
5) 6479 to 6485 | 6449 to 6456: 0.003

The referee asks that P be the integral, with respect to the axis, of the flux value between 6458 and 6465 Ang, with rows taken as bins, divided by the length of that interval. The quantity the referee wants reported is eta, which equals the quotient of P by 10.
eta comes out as 0.170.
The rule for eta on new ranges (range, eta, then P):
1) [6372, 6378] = 0.193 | 1.93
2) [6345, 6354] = 0.182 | 1.82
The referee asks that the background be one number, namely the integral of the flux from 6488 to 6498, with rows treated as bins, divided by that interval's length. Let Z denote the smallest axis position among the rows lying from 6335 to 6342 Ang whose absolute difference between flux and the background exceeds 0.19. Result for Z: 6338.5 Ang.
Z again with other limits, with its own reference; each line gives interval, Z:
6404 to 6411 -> 6404.5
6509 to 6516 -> 6509.5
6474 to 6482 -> 6475.0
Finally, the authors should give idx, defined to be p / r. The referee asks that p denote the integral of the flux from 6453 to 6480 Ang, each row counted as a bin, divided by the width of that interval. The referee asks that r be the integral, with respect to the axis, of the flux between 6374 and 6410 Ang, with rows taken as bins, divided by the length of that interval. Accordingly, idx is 0.92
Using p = 1.77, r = 1.92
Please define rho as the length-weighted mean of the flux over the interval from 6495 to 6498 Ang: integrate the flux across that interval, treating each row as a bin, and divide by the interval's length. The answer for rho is 1.81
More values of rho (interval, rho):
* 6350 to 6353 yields 1.86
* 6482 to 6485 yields 1.85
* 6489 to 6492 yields 1.53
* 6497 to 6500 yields 1.86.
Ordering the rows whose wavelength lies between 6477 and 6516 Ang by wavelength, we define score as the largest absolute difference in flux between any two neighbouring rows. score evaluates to 0.200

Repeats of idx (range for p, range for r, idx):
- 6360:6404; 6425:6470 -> 1.07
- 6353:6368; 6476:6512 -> 1.03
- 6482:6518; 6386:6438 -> 0.95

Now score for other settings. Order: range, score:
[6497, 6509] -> 0.180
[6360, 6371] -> 0.200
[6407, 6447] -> 0.320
